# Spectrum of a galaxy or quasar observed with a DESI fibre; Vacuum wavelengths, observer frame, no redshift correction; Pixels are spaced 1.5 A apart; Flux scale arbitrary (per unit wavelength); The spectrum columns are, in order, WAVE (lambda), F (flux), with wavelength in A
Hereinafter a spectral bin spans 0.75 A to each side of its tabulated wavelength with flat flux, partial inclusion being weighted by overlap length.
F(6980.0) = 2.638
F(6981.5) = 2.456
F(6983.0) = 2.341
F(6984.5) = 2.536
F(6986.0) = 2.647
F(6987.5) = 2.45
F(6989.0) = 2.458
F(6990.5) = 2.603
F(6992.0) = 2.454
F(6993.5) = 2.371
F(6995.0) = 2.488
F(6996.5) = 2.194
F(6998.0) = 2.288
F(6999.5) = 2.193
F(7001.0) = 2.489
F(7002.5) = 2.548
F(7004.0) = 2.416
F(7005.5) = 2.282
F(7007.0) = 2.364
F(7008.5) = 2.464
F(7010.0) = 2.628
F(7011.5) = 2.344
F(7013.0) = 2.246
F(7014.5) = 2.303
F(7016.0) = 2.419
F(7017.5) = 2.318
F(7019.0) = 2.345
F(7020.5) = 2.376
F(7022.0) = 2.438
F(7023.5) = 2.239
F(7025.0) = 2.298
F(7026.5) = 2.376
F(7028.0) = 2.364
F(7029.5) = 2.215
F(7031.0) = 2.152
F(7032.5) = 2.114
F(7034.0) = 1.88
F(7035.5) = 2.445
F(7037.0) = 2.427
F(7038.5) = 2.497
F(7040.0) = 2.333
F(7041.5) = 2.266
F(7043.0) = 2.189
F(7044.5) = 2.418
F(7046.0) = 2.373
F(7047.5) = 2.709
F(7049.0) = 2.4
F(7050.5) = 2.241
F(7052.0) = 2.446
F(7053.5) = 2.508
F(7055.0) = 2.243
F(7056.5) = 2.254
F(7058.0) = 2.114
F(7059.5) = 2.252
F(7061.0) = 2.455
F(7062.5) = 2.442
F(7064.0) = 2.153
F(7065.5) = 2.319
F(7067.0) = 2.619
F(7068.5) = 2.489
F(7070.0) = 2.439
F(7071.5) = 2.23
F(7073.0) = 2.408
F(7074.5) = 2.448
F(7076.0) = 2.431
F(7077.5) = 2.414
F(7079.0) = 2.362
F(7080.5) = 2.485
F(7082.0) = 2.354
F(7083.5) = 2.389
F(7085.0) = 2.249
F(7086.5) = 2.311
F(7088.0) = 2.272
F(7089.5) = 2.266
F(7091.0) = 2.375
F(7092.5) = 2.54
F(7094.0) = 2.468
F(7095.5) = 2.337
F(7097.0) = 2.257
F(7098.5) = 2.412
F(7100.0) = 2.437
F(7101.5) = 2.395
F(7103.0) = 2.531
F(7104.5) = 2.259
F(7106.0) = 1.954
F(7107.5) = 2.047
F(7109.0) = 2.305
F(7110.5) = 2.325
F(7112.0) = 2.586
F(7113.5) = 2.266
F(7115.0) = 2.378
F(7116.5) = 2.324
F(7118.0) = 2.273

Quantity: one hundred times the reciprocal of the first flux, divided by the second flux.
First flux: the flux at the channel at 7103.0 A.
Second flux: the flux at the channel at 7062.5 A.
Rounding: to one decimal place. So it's 16.2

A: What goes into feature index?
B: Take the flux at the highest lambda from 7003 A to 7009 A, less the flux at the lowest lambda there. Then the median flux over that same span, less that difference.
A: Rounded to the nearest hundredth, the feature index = 2.34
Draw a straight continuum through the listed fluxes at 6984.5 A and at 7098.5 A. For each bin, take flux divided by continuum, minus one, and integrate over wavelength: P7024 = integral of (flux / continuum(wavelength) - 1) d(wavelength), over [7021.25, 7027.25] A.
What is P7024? -0.37 A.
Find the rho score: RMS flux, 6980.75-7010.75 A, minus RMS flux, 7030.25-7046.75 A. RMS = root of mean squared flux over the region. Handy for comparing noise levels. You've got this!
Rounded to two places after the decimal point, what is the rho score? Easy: 0.15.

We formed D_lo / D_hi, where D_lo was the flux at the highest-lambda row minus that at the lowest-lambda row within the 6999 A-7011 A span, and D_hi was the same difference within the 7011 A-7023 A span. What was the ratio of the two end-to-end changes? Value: 4.6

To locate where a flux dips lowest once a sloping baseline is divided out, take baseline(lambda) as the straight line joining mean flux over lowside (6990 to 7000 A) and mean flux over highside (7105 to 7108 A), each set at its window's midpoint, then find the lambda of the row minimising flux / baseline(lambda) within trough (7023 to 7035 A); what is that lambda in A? 7034.0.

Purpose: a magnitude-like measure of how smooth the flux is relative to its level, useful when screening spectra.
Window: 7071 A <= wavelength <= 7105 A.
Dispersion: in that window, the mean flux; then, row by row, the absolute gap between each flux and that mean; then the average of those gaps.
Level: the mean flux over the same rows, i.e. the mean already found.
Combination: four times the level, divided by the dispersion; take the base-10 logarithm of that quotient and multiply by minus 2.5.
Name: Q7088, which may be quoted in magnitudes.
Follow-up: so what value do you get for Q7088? -5.27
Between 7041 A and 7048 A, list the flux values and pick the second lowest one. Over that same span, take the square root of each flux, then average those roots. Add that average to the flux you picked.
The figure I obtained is 3.81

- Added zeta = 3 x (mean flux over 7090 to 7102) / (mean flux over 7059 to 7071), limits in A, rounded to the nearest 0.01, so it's 3.01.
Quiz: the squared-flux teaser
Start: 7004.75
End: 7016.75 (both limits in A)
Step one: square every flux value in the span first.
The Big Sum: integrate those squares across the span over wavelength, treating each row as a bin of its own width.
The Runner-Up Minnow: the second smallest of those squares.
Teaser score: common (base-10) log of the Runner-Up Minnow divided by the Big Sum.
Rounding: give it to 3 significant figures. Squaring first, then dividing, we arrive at -1.12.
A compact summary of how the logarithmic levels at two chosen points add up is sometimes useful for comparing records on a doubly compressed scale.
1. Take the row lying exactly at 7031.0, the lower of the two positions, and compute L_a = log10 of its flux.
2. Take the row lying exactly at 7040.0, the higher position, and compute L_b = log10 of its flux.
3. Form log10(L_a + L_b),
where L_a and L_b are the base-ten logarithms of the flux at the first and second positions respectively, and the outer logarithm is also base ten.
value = -0.154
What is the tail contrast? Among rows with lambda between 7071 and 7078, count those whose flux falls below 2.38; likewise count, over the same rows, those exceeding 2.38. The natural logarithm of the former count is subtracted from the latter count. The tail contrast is 4.0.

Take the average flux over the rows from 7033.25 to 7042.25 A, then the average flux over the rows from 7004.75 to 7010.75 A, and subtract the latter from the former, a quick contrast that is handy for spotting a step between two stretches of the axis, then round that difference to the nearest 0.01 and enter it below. -0.13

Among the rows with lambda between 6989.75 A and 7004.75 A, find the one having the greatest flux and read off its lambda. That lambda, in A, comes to 6990.5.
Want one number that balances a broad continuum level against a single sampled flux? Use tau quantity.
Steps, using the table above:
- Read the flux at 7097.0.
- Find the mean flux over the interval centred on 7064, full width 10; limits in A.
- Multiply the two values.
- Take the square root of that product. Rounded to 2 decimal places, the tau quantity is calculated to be 2.32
